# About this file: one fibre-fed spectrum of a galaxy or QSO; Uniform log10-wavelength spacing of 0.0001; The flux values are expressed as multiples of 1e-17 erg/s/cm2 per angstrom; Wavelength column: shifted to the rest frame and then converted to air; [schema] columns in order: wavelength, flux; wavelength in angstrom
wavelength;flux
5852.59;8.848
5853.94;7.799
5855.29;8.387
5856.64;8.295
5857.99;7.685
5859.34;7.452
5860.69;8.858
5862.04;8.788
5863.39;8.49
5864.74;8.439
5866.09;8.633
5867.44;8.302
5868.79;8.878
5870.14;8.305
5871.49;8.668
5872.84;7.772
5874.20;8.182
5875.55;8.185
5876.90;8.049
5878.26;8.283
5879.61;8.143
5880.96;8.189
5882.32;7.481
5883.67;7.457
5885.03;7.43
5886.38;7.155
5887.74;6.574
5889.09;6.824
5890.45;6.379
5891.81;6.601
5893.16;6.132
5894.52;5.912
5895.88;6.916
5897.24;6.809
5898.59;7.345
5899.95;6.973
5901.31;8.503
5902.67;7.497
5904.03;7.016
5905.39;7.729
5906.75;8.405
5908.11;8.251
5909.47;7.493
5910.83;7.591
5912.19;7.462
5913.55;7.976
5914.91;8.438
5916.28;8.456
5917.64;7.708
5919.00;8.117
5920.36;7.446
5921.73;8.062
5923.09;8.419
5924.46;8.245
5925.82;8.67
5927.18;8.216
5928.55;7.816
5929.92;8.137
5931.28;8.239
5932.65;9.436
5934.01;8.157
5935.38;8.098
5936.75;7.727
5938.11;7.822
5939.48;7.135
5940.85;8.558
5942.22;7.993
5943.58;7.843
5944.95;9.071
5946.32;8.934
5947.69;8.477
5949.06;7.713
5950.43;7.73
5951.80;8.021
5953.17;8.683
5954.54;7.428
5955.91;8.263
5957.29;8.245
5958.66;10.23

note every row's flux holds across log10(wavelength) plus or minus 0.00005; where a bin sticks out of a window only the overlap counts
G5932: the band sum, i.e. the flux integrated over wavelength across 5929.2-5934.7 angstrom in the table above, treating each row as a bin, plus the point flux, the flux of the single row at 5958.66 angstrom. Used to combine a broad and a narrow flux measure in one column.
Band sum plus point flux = 57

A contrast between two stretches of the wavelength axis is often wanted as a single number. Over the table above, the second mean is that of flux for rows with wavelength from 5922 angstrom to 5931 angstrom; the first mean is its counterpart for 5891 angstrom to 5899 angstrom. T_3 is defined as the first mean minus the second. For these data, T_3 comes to -1.6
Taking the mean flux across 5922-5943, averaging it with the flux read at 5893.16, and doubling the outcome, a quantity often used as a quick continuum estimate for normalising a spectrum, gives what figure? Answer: 14.3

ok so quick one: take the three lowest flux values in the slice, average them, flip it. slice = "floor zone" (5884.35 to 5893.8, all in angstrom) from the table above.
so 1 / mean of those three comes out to 0.157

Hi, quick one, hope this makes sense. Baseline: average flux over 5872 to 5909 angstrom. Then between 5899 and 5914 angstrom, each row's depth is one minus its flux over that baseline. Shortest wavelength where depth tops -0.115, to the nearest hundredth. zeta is 5899.95 angstrom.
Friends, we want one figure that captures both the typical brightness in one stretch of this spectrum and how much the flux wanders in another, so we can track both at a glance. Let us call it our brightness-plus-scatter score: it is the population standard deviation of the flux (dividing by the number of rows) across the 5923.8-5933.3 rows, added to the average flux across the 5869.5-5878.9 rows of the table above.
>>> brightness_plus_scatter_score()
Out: 8.69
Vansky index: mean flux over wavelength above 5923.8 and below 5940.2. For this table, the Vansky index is 8.14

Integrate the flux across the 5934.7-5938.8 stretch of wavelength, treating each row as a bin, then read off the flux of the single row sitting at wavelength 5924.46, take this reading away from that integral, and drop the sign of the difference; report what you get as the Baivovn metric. 24.1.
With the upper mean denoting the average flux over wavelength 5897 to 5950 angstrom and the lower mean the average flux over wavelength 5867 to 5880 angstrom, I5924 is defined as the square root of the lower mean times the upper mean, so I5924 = 8.14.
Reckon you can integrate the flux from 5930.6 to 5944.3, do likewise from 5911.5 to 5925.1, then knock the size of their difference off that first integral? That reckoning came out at 109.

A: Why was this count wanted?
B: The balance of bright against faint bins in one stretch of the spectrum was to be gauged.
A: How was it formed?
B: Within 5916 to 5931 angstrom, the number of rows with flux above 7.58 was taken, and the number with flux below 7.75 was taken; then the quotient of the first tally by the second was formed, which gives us 5.0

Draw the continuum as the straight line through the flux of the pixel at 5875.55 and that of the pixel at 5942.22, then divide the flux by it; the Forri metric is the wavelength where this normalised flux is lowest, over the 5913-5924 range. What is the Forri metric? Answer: 5920.36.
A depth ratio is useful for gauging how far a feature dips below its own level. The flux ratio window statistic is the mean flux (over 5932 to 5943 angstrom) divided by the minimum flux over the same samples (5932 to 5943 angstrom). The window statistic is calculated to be 1.14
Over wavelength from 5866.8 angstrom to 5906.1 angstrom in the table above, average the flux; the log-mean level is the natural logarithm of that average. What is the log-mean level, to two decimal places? 2.02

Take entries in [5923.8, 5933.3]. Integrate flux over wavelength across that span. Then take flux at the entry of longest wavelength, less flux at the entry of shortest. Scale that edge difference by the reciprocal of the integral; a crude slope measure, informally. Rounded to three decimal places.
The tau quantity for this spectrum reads 0.015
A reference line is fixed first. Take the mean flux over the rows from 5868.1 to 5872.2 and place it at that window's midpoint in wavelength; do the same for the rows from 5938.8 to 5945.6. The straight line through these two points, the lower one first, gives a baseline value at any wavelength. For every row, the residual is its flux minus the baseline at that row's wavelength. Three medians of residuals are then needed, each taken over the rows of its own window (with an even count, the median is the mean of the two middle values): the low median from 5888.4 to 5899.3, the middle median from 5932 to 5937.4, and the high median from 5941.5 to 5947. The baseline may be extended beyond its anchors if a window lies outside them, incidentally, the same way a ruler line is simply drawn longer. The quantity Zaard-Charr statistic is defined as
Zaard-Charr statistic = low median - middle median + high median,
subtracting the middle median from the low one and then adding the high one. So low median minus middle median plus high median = -1.4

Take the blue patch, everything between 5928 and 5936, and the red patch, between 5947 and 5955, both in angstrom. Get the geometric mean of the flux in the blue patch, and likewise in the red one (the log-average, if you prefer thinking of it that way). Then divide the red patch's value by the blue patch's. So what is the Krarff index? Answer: 0.96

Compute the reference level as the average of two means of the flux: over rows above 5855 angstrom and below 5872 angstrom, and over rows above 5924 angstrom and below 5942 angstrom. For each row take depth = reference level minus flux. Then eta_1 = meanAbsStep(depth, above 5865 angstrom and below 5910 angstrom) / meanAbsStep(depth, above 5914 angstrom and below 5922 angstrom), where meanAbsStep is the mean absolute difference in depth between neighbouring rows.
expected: 0.91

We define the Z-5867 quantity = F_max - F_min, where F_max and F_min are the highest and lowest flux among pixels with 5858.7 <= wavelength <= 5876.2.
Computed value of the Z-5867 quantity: 1.4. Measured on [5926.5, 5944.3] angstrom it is 2.3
